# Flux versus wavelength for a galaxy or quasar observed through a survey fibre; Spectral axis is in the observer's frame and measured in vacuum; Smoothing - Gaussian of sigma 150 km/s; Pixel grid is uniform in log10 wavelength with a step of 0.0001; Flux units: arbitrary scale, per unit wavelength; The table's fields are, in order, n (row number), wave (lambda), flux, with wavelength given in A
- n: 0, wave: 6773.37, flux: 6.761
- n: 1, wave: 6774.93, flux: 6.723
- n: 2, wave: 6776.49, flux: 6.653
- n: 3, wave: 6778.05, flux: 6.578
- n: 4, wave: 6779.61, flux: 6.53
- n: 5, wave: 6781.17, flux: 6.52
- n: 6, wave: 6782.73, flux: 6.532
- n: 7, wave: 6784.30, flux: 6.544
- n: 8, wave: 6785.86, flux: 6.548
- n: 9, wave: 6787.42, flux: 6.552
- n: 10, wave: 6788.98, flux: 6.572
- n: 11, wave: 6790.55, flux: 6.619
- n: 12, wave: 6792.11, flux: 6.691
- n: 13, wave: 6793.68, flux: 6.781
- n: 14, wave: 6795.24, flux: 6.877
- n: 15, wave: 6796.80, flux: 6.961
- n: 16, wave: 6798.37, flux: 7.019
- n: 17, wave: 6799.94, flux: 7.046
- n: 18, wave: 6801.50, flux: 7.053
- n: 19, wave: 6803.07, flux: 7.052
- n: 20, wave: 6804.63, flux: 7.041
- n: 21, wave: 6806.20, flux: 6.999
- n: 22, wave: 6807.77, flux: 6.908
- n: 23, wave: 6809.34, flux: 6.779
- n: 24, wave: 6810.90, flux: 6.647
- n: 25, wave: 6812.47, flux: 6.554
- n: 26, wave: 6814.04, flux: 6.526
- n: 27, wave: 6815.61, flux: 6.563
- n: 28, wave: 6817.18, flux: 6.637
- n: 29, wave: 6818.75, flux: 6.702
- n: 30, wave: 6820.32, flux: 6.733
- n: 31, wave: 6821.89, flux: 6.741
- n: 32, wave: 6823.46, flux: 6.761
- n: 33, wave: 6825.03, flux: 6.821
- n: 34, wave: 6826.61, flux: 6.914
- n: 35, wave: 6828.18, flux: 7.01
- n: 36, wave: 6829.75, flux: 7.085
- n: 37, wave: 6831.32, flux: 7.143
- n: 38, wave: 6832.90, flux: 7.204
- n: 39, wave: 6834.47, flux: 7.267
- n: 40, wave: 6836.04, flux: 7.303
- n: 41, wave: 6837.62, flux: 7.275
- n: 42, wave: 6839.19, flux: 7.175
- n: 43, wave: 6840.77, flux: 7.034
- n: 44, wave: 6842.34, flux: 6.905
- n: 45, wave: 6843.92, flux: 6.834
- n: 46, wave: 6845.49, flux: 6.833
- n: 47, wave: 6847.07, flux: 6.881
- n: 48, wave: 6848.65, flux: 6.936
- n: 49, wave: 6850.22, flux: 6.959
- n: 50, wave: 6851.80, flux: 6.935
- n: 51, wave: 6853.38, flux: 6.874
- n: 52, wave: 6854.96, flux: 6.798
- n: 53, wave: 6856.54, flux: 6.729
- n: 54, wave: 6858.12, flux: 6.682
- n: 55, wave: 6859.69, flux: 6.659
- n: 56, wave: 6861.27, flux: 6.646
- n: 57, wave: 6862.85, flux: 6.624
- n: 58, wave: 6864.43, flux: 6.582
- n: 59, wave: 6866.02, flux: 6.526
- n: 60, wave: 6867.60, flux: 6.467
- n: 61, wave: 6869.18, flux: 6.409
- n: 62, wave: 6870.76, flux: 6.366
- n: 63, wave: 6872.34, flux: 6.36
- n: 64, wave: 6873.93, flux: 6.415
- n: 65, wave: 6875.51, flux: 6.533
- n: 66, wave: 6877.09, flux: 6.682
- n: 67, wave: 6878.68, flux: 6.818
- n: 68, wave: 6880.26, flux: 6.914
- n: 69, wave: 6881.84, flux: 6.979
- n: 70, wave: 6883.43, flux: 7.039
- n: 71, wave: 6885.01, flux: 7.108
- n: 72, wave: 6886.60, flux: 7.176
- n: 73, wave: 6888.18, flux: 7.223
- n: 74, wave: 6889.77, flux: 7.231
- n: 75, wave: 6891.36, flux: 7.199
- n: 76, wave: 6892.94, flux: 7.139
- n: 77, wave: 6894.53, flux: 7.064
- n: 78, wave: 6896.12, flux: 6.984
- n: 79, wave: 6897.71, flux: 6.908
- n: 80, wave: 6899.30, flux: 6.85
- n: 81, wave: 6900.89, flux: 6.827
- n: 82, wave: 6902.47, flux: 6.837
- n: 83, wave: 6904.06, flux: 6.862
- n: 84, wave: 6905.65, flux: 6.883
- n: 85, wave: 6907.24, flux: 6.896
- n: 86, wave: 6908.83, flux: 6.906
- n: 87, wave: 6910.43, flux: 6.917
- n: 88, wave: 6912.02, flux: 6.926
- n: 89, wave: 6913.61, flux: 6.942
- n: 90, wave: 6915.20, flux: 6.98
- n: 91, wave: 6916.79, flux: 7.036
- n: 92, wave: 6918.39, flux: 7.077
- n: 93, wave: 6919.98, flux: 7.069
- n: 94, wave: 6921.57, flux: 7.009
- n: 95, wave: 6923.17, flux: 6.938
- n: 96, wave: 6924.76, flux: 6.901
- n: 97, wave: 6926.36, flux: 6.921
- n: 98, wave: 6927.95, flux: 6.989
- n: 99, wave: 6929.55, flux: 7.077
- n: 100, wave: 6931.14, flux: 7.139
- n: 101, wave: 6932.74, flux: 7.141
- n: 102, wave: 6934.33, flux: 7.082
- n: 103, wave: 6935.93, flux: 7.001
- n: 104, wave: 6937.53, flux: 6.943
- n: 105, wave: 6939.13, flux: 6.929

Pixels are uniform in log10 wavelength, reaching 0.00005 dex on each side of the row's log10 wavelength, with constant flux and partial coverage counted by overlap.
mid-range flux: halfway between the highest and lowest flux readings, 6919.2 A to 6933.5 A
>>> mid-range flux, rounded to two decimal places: 7.02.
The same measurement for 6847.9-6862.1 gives 6.80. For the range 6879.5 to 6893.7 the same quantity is 7.07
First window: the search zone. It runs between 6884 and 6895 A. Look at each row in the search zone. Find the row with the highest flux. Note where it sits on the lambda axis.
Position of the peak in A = 6889.77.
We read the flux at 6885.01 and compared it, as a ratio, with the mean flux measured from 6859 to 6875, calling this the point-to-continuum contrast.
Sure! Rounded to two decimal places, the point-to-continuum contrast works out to 1.09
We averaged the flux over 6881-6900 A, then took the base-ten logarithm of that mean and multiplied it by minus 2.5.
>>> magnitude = -2.12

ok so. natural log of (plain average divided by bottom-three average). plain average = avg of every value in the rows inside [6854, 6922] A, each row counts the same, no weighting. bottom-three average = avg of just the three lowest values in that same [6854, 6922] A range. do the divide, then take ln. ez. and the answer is 0.070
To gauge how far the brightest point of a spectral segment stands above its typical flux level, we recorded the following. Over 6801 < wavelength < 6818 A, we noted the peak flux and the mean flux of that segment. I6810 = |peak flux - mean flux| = 0.26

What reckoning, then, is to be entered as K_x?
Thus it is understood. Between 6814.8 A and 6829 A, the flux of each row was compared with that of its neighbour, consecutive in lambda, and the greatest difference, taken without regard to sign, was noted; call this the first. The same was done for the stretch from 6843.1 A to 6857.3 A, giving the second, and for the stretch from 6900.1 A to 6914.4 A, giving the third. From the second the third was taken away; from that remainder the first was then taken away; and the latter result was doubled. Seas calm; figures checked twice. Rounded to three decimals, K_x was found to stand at -0.090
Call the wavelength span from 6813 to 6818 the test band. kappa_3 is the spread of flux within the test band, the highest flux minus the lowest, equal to 0.11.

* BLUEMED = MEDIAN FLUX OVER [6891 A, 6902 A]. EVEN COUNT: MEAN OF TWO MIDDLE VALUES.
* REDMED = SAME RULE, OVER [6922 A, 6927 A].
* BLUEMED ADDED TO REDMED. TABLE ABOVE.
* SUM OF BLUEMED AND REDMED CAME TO 13.9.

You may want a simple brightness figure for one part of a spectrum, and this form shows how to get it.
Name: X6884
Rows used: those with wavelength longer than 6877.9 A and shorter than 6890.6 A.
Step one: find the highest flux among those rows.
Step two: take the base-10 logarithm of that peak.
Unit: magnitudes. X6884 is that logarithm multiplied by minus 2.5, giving -2.15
